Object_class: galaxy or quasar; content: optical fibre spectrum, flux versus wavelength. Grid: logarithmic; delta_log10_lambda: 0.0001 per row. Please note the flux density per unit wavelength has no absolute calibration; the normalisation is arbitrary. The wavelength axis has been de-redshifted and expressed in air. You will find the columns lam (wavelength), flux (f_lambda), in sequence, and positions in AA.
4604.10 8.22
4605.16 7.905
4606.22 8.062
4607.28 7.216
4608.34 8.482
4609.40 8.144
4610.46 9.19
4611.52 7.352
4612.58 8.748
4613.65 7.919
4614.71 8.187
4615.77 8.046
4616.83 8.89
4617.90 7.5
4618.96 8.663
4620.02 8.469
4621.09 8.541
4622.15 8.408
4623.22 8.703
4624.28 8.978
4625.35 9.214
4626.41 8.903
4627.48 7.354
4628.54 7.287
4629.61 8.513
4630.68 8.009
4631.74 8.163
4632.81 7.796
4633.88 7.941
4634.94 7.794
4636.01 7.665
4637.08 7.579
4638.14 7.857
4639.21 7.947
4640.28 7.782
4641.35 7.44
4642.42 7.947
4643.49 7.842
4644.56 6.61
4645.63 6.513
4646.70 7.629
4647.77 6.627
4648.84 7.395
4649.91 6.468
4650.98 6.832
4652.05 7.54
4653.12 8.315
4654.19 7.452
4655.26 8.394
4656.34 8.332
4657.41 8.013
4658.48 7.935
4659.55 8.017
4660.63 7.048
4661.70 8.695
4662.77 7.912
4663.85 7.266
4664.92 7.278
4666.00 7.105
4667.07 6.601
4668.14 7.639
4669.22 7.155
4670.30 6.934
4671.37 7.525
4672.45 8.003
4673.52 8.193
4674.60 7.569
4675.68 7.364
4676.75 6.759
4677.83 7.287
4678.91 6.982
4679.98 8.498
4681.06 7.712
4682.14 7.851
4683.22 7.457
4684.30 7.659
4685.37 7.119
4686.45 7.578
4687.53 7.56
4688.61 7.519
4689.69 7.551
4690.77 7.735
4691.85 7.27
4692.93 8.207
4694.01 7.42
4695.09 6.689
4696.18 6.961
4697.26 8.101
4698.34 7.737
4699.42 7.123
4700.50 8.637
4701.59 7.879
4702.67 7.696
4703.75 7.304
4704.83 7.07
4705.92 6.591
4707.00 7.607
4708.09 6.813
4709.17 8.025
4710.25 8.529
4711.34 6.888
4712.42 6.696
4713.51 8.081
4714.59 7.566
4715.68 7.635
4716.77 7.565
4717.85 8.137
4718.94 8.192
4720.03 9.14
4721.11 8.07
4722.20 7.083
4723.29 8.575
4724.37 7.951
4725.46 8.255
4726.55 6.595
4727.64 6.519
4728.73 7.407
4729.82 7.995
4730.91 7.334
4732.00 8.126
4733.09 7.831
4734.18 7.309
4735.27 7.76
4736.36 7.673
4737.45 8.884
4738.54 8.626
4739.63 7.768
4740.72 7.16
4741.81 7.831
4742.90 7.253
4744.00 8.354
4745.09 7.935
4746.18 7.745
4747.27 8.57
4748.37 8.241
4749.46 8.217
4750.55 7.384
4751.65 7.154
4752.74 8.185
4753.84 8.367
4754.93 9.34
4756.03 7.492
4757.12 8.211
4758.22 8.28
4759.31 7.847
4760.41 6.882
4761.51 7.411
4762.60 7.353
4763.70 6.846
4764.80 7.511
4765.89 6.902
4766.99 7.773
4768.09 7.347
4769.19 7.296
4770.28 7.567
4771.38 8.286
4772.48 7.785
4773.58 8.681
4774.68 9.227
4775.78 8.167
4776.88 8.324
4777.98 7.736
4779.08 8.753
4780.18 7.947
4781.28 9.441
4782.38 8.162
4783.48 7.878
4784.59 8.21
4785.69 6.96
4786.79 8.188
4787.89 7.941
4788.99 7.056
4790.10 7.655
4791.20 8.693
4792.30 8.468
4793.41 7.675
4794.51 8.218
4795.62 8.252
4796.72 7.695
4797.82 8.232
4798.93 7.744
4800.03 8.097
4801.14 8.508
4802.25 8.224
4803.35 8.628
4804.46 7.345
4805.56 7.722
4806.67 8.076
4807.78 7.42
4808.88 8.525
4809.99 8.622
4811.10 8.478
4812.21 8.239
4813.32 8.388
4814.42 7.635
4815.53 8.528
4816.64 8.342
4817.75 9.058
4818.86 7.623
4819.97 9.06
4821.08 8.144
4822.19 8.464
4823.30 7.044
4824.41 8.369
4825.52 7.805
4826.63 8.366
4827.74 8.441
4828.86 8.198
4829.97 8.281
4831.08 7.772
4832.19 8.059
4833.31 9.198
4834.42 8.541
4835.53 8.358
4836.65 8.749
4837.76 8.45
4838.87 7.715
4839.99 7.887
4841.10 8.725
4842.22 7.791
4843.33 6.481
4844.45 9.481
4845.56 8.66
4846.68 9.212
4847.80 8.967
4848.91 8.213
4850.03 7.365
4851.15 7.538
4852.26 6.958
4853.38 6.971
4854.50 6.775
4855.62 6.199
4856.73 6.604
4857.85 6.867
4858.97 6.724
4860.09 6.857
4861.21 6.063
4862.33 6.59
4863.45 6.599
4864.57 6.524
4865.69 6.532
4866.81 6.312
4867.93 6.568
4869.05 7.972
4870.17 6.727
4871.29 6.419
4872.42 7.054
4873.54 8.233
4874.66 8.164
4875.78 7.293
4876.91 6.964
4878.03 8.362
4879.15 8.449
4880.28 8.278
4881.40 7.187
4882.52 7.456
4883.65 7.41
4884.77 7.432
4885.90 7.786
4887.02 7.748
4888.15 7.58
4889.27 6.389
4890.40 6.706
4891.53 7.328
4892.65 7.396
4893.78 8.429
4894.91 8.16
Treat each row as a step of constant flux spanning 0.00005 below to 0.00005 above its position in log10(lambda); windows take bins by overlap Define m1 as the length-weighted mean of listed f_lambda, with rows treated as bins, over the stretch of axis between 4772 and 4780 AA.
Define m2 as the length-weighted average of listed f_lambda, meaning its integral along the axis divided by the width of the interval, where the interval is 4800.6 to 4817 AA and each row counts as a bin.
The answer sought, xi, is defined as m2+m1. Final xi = 16.5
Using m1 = 8.37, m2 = 8.2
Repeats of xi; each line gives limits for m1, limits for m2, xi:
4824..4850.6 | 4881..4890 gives 15.7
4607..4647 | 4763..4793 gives 16.0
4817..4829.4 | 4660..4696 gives 15.7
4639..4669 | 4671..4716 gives 15.0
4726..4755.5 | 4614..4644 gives 16.0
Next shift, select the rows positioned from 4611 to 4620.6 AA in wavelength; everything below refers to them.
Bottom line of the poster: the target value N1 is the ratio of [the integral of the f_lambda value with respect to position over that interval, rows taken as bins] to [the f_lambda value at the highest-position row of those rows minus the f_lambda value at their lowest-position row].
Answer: 70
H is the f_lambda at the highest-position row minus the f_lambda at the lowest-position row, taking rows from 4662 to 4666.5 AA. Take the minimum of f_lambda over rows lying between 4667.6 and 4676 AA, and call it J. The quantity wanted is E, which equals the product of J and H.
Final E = -6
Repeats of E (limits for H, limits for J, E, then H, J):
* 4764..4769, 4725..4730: -1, -0.2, 6.519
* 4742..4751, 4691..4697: 1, 0.1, 6.689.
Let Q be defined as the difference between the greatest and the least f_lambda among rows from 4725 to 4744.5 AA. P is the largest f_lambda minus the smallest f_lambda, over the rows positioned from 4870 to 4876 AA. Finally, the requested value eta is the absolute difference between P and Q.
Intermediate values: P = 1.8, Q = 2.4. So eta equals 0.55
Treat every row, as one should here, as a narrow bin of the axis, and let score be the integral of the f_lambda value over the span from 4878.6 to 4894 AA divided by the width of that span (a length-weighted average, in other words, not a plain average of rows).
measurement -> 7.52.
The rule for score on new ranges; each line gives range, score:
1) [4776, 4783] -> 8.38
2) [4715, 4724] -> 8.04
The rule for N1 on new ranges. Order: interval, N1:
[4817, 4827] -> -119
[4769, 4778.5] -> 176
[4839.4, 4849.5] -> 259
